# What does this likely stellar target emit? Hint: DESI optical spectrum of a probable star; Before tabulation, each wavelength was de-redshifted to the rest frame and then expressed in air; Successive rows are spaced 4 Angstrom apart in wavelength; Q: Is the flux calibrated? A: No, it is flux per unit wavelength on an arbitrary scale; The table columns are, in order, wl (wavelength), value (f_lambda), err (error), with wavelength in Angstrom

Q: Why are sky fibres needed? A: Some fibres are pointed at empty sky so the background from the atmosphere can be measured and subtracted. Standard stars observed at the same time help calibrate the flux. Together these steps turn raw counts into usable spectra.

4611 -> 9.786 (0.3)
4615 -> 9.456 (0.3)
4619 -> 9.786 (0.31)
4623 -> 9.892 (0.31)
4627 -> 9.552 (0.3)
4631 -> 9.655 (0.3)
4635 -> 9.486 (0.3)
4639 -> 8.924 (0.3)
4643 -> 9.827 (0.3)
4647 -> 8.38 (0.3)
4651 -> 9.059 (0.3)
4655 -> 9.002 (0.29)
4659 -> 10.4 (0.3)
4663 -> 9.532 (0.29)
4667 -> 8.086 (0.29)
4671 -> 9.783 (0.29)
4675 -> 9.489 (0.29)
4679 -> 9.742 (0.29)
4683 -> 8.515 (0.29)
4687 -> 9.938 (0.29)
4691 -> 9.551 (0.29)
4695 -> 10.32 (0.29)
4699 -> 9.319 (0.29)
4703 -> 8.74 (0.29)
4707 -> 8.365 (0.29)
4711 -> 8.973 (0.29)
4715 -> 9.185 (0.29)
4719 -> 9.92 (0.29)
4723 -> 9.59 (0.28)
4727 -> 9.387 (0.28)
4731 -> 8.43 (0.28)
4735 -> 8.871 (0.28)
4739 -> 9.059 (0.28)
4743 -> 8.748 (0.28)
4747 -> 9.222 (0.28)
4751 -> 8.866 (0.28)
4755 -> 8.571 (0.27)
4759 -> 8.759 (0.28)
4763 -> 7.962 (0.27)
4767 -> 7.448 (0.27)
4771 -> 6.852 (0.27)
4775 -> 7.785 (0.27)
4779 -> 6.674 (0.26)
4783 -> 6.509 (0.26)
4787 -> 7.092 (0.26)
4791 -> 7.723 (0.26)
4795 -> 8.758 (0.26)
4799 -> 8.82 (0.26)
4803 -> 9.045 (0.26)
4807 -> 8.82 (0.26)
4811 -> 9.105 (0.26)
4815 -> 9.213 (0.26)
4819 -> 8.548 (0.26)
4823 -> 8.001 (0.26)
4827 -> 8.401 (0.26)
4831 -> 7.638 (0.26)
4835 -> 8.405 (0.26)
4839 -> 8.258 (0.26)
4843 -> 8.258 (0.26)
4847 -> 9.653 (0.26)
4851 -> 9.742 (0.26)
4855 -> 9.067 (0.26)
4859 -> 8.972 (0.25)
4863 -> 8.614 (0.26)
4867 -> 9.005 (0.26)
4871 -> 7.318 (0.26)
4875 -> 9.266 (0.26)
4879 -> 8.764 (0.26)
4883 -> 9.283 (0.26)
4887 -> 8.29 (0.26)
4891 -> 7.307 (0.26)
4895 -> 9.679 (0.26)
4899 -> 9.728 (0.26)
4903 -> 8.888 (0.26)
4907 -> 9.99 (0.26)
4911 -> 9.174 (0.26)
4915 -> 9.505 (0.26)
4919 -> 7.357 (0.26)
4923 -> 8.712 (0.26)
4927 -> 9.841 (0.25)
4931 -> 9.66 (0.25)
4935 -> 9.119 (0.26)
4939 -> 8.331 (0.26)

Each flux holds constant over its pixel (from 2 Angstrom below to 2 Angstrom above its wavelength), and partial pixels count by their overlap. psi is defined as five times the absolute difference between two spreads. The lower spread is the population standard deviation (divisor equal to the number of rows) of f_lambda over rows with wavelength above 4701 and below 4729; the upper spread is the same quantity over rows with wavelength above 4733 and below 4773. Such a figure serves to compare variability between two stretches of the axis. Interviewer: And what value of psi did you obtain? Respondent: 1.2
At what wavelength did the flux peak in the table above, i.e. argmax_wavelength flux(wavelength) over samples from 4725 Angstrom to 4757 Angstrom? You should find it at 4727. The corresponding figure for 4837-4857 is 4851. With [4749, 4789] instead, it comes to 4751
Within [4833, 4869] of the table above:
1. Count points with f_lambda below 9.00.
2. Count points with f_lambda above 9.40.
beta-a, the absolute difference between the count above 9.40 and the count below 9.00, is 3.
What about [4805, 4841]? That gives 7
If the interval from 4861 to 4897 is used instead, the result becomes 4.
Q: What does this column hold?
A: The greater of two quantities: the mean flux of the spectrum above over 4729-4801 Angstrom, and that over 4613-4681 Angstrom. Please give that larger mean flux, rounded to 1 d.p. 9.4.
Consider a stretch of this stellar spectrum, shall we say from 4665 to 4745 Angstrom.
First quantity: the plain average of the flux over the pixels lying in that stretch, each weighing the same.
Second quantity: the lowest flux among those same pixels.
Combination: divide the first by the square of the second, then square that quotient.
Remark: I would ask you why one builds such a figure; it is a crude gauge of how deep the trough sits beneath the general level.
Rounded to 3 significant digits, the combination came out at 0.0198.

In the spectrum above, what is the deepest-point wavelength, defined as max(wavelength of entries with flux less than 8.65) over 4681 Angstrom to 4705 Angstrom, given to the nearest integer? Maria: 4683 Angstrom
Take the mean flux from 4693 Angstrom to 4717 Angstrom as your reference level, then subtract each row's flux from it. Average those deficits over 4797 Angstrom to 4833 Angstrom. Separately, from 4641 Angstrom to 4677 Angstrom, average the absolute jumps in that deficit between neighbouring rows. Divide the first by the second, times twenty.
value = 11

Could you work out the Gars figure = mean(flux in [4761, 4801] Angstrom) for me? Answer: 7.56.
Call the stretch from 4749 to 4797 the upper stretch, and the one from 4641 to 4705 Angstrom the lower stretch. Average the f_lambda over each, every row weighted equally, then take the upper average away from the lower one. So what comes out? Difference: 1.6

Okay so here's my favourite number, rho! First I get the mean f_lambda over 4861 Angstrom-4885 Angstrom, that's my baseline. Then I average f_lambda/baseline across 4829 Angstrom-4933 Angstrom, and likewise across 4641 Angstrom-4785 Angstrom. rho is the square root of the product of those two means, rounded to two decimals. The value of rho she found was 1.02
